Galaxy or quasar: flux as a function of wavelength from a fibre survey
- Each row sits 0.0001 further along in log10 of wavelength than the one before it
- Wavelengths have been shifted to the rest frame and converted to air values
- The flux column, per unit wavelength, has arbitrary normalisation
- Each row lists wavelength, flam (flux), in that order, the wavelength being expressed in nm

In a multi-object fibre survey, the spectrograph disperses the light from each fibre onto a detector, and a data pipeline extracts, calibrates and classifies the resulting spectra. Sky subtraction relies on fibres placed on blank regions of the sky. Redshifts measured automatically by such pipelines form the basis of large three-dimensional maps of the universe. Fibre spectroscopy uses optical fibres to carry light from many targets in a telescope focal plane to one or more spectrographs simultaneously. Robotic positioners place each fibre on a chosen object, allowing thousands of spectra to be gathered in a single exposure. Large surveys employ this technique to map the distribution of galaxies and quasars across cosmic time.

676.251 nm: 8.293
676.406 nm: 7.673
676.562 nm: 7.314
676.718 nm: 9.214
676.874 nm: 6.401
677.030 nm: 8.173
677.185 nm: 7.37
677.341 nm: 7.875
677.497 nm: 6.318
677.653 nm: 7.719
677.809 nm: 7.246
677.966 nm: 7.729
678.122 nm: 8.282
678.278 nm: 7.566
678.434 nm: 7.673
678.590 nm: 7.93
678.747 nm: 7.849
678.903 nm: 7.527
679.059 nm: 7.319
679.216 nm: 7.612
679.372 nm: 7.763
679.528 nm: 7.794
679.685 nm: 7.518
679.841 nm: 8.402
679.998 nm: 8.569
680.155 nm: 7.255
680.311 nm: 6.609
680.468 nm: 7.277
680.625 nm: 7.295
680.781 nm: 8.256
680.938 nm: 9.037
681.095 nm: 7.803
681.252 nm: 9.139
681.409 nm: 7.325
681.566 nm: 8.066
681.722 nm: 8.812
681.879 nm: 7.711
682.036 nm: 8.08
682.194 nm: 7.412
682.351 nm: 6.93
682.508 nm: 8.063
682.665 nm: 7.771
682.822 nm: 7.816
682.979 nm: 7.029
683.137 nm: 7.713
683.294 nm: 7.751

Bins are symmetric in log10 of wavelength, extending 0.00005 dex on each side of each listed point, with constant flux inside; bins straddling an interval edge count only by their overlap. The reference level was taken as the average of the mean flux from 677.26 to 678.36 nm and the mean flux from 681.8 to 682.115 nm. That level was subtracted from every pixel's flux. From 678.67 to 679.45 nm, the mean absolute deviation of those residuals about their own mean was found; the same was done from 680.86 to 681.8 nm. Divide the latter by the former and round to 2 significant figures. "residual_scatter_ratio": 4.1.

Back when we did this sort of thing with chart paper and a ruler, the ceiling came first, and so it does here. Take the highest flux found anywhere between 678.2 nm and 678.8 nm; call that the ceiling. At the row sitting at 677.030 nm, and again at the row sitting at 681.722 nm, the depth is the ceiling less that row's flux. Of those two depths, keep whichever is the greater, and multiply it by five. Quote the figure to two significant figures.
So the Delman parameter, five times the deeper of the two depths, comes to -1.2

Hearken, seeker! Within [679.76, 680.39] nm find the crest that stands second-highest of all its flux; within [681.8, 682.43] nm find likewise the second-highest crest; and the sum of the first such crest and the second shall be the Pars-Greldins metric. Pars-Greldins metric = 16.1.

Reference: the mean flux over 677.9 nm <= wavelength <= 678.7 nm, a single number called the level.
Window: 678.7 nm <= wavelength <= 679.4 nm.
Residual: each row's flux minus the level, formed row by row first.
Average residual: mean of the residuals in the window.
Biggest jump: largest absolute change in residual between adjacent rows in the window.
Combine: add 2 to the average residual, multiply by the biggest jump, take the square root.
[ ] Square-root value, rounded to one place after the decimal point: 0.8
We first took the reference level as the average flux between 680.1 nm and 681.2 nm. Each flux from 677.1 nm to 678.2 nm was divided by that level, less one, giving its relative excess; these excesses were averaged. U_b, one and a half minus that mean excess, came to 1.52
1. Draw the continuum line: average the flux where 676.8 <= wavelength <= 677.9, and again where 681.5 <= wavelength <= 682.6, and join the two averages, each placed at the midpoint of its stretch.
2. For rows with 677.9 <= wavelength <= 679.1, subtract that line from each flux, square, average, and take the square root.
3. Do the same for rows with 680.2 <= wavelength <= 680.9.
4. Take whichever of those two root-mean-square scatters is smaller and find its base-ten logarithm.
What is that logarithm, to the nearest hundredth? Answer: -0.38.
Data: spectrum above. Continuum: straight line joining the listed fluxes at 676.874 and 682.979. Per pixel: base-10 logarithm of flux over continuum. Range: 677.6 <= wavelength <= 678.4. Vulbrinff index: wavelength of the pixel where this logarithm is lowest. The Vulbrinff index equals 677.809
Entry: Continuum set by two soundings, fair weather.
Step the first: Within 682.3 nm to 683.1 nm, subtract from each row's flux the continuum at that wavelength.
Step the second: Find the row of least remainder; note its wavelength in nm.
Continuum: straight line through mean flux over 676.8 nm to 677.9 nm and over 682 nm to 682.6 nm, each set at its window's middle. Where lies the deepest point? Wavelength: 682.351 nm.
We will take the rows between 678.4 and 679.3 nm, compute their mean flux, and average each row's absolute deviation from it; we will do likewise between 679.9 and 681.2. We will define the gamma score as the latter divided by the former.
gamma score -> 3.95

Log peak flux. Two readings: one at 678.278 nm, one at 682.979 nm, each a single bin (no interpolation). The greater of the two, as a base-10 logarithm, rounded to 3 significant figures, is 0.879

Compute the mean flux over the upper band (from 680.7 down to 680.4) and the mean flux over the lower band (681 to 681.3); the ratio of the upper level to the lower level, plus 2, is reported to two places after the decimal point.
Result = 2.86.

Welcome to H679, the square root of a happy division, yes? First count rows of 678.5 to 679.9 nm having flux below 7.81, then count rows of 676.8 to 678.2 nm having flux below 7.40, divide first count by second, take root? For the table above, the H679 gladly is 1.22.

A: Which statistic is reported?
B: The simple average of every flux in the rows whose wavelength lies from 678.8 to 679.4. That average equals 7.56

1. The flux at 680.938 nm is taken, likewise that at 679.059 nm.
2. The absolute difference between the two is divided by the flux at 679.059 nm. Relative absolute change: 0.23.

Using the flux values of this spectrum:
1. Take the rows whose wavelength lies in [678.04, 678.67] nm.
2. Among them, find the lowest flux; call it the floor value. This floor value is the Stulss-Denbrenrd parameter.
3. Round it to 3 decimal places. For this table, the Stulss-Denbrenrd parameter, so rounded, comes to 7.566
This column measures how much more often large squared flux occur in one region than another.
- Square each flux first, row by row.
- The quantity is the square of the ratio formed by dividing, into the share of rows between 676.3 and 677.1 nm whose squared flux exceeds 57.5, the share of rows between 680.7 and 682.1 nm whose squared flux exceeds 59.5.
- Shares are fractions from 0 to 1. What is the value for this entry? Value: 0.60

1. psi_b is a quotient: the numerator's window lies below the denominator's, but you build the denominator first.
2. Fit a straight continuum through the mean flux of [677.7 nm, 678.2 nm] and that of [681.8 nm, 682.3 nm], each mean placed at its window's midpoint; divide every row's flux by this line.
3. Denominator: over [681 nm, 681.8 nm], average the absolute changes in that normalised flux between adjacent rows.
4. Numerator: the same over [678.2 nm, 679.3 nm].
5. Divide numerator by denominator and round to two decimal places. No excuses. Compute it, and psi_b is 0.18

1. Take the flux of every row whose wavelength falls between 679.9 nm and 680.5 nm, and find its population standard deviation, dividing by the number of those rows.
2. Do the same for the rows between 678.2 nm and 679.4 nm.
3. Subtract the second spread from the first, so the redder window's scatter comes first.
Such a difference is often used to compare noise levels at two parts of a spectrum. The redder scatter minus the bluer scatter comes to 0.5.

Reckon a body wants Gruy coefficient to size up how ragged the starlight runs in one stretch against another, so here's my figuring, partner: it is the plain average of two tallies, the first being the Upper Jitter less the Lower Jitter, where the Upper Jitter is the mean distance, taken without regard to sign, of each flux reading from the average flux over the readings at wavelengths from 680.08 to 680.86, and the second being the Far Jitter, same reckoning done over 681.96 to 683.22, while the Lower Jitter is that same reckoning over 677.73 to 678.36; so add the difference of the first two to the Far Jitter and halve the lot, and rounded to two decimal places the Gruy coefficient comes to 0.21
